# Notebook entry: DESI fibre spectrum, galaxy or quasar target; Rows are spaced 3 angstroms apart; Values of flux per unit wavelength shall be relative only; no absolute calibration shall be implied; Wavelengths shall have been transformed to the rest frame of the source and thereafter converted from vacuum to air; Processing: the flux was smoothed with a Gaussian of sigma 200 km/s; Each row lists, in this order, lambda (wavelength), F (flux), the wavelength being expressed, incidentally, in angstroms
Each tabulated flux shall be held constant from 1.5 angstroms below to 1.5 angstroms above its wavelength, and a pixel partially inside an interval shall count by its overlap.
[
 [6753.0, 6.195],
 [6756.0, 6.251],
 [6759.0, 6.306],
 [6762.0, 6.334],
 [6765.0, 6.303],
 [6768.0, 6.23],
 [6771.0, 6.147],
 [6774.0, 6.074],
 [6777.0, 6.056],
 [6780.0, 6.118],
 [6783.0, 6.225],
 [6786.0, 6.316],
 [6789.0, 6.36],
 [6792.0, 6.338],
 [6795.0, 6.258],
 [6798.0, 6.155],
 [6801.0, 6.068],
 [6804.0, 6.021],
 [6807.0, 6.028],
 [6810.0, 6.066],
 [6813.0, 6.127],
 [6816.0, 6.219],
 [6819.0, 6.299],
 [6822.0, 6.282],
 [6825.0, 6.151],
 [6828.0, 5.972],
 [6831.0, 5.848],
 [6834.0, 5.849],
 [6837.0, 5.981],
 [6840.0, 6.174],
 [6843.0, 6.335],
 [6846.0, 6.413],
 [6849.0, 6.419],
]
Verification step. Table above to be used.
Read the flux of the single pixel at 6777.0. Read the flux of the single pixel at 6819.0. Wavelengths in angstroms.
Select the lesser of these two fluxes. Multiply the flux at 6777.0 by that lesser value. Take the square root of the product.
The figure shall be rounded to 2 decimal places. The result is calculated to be 6.06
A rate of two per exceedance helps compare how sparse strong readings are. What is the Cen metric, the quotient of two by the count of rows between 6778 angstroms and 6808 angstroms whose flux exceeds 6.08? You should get 0.286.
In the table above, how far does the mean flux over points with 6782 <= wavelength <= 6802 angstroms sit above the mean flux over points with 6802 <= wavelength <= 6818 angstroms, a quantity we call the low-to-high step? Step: 0.15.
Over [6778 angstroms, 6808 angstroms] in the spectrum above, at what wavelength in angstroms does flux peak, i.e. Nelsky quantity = 6789.0 angstroms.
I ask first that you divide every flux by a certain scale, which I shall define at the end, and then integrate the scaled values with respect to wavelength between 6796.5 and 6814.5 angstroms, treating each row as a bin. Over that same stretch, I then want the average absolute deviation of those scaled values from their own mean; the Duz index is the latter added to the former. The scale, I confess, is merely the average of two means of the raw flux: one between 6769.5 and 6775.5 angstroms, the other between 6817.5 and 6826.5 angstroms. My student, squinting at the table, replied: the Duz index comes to 17.7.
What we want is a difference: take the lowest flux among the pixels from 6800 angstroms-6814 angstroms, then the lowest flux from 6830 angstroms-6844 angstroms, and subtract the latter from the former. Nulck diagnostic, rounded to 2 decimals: 0.17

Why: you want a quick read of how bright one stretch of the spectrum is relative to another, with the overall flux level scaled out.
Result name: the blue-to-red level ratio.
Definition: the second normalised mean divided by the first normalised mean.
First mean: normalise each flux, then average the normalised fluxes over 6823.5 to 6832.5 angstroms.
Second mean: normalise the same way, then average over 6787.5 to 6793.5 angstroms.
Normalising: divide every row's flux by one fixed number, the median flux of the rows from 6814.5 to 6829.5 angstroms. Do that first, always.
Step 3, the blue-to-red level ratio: 1.06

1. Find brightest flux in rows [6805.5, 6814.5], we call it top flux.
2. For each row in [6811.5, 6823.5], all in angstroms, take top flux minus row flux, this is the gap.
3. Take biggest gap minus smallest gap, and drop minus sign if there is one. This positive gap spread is 0.17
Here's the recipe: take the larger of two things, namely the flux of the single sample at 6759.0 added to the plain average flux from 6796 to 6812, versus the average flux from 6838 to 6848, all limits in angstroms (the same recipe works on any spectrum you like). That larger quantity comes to 12.4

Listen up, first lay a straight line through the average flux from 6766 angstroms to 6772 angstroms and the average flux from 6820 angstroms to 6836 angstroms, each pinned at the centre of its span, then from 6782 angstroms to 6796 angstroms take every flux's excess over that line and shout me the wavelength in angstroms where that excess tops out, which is 6789.0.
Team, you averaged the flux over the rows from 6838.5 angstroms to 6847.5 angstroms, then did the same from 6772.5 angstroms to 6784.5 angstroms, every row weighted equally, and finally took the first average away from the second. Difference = -0.2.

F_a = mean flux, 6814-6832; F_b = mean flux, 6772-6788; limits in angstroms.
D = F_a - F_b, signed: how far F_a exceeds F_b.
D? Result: 0.0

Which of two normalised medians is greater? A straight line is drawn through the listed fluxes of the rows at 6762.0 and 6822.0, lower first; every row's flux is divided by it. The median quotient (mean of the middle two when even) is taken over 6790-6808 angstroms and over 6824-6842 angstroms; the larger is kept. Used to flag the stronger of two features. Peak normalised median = 0.970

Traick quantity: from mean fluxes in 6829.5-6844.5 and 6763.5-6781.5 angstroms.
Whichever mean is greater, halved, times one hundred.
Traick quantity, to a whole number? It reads 308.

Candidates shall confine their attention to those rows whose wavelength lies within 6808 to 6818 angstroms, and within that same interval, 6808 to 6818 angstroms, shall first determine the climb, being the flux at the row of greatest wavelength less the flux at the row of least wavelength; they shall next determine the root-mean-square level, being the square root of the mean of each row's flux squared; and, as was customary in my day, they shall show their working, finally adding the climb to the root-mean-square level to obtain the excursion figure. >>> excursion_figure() 6.29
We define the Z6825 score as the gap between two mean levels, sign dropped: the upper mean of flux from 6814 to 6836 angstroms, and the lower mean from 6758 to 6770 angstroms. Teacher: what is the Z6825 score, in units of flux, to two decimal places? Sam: 0.20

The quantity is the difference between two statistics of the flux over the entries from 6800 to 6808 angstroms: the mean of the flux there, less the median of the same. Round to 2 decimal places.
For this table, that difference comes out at 0.01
